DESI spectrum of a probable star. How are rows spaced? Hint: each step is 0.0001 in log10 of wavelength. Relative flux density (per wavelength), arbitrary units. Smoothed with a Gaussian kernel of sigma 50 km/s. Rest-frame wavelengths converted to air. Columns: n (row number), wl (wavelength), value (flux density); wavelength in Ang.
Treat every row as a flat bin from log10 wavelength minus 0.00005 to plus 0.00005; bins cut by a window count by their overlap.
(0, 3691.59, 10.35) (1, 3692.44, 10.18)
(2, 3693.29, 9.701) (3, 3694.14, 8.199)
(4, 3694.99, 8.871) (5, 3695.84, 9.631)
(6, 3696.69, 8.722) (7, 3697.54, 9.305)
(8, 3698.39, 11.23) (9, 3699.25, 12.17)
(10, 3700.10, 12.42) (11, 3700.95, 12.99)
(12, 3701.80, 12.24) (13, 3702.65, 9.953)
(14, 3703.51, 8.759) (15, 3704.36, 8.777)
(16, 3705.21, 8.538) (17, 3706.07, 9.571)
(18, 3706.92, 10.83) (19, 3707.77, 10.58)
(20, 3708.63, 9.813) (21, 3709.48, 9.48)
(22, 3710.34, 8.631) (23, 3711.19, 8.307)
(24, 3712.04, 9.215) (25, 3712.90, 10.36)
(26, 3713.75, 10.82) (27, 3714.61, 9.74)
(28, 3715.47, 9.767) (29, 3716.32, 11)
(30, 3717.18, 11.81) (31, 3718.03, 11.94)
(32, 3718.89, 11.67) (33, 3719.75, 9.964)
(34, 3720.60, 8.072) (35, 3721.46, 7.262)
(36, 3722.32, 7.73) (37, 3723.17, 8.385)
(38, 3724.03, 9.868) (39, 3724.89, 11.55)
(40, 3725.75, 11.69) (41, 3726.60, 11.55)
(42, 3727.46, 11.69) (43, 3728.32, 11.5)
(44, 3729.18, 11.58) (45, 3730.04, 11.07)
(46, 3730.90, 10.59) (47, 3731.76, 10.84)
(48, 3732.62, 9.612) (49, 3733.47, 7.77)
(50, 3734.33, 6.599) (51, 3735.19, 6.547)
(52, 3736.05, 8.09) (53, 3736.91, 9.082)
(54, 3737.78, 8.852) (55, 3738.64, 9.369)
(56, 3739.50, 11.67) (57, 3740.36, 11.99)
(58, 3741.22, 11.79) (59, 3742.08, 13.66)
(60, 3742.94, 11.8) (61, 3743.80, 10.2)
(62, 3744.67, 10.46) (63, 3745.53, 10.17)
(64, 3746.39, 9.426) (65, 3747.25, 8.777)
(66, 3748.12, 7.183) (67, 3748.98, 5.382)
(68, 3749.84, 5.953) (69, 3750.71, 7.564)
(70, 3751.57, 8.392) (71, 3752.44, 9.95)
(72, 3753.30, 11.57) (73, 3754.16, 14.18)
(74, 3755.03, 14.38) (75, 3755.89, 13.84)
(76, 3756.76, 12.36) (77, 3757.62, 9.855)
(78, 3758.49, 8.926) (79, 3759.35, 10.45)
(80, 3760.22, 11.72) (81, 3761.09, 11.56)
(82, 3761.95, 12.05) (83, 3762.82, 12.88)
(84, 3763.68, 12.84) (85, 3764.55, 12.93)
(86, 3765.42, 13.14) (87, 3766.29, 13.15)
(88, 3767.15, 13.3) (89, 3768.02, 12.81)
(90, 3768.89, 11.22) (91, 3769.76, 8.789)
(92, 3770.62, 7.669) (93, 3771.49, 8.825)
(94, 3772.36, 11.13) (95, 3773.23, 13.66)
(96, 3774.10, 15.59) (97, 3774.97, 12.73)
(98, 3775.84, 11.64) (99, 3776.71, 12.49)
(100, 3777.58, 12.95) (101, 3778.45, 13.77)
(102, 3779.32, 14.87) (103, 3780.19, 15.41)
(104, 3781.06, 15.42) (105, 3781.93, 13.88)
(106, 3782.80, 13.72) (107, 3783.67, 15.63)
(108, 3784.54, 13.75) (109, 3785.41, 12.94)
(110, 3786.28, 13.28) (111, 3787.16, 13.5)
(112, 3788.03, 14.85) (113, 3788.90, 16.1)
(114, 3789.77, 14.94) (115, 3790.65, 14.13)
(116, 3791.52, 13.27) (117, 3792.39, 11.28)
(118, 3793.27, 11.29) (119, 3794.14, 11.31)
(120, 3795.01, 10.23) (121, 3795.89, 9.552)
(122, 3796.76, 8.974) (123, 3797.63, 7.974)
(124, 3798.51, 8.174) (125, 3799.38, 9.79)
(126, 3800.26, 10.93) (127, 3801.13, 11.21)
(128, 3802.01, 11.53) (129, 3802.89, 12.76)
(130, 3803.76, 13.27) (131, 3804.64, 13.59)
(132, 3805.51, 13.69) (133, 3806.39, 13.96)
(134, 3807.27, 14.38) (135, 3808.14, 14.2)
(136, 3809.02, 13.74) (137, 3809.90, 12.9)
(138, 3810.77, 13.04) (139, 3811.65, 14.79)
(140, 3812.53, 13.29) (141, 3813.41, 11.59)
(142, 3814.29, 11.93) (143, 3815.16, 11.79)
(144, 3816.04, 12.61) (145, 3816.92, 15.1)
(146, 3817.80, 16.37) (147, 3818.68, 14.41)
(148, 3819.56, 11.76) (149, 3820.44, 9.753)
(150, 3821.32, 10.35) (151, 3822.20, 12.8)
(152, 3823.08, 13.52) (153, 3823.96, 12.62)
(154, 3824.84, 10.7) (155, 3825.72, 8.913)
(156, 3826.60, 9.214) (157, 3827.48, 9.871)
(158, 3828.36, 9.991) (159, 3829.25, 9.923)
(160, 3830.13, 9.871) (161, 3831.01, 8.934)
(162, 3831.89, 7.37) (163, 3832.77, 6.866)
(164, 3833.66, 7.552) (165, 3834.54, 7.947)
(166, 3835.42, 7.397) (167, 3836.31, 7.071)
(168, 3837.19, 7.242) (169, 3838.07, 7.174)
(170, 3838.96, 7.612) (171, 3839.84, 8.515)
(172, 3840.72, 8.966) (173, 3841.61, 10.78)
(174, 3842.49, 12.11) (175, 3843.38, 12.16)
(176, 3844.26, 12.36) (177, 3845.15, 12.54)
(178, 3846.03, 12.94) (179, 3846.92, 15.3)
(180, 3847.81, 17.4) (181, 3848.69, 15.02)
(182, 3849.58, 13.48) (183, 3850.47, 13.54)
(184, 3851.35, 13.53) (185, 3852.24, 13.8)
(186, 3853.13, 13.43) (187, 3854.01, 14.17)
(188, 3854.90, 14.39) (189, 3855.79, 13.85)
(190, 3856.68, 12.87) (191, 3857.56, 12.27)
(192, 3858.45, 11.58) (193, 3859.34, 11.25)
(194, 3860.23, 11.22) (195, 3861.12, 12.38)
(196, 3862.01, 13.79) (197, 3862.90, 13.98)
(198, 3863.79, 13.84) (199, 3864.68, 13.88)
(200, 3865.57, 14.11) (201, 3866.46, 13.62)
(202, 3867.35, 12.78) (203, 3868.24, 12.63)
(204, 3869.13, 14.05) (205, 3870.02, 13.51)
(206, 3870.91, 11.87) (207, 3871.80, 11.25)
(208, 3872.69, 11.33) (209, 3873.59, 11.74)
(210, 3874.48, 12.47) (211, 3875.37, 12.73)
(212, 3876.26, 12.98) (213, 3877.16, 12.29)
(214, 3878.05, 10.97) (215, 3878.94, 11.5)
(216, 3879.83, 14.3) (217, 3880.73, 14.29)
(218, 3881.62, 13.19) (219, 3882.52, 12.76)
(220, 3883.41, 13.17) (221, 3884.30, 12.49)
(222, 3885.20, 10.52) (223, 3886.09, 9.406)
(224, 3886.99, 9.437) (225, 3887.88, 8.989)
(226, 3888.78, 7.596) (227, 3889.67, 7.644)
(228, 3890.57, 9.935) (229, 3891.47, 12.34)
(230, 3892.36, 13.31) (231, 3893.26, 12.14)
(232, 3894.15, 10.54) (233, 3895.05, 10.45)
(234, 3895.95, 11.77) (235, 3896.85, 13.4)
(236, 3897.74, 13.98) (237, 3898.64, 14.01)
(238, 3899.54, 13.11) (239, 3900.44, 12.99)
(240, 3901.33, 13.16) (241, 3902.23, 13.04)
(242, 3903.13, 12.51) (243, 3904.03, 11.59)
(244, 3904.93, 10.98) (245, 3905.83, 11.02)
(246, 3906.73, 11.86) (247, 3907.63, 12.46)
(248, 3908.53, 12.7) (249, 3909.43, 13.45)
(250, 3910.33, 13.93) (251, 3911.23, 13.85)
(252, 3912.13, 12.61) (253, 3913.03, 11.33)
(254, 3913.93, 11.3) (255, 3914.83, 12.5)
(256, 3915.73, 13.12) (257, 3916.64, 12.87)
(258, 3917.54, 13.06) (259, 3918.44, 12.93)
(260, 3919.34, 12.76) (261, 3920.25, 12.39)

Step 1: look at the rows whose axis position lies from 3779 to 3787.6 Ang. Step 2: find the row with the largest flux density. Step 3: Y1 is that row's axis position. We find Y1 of 3783.67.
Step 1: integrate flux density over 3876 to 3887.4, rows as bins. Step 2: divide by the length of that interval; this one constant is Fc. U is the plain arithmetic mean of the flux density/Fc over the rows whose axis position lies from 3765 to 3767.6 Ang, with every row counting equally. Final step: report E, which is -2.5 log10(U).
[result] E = -0.1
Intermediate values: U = 1.09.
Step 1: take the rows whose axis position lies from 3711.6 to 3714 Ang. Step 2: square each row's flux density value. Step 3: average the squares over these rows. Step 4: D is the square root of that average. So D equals 10.2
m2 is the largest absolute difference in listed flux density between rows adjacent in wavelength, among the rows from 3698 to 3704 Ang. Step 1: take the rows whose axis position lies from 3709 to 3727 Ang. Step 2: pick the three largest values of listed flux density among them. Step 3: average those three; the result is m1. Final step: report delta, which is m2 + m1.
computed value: 14.1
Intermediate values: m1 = 11.8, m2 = 2.29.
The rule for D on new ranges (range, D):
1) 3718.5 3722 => 9.4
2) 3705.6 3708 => 10.3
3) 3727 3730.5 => 11.5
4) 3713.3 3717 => 10.3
